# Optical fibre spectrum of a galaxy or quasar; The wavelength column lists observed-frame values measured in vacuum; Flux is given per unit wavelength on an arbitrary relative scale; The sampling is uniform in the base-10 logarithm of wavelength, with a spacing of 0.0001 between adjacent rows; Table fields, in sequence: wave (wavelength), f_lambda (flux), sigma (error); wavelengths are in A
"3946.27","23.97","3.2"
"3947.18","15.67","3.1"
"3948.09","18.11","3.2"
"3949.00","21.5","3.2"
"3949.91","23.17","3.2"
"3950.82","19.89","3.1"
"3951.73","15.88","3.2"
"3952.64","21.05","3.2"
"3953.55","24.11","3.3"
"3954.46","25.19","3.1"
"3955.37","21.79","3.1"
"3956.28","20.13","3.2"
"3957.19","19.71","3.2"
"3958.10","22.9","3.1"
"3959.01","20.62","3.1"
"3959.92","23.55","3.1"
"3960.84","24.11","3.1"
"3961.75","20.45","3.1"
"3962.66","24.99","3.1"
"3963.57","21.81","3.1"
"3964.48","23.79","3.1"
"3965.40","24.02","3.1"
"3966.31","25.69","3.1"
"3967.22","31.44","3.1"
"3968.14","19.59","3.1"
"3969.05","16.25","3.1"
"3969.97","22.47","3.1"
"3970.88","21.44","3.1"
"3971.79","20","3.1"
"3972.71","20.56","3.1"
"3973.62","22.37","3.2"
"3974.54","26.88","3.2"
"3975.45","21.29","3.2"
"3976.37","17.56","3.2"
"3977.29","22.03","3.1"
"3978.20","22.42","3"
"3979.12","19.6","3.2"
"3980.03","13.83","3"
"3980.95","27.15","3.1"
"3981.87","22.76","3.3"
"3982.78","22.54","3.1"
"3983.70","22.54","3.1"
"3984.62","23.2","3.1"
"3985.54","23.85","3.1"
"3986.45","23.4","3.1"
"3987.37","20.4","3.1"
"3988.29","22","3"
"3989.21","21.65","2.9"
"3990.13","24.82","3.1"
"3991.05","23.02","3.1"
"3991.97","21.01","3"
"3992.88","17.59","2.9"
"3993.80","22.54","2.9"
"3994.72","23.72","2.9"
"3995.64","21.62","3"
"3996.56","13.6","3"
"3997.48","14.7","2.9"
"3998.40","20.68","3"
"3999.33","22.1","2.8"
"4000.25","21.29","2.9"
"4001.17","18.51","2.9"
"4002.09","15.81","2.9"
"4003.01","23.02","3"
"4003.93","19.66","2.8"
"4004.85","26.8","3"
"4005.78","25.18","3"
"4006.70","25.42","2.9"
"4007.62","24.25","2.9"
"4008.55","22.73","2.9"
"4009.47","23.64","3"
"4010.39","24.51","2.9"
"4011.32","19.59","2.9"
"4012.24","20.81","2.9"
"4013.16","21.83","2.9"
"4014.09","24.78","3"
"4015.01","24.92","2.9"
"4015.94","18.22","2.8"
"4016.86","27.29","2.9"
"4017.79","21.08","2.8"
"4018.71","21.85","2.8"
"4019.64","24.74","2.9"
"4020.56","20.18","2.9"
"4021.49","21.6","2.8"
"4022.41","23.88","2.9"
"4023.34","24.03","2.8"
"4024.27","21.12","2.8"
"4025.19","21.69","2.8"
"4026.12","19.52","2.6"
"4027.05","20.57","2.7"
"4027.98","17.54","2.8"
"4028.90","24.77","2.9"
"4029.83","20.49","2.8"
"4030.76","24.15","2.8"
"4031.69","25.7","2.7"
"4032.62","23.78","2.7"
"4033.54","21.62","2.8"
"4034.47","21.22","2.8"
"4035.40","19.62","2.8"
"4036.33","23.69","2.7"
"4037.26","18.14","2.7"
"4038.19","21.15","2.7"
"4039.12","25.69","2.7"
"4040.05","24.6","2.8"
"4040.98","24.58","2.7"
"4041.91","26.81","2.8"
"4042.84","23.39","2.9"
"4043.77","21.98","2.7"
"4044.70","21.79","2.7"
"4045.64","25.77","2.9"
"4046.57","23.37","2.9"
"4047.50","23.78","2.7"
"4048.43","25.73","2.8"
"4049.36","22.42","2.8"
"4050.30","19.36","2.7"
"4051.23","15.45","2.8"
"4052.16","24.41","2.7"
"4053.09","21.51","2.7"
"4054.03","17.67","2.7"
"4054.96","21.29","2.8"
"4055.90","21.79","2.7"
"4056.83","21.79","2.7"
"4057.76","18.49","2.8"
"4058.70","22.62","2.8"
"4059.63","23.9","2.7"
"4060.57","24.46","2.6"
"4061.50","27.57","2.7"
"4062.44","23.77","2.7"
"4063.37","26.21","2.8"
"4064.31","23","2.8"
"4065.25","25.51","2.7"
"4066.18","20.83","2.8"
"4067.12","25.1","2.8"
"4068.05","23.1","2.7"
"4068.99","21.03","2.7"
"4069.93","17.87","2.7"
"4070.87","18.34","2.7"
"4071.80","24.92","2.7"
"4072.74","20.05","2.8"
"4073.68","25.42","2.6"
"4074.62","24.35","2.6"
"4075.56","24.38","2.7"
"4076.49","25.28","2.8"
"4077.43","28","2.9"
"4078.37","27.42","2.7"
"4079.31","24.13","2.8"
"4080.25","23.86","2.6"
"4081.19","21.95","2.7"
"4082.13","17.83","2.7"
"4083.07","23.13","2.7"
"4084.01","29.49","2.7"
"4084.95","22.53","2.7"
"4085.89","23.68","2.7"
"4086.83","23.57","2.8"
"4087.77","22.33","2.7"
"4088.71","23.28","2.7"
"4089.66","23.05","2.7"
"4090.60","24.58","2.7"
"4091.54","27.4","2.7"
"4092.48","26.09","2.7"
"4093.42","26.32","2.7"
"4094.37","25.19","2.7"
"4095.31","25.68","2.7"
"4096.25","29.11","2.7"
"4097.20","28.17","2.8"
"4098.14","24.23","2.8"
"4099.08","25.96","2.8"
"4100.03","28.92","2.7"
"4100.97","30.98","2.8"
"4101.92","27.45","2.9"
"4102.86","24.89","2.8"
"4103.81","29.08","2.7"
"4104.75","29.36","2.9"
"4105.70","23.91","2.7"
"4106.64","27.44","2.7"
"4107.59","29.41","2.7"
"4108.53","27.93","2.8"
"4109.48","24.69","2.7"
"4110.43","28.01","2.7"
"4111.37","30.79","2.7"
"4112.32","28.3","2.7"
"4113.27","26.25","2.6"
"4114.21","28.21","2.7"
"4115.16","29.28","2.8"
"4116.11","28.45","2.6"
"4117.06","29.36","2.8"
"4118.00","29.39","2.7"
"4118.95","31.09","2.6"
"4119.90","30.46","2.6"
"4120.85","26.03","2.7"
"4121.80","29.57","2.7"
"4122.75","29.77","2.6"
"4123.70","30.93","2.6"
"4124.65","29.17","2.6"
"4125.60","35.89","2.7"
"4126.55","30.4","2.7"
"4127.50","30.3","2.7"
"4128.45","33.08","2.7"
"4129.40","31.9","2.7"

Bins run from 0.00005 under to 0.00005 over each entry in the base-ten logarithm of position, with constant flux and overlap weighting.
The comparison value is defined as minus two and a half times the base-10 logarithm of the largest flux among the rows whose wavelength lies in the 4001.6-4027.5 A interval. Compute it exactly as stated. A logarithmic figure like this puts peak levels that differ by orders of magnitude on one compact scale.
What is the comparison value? -3.59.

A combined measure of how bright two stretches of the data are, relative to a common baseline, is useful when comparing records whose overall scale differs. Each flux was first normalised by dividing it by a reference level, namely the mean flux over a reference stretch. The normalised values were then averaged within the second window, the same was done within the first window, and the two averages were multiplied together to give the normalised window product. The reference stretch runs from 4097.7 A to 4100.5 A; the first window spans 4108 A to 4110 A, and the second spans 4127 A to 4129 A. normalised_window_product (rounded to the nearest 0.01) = 1.20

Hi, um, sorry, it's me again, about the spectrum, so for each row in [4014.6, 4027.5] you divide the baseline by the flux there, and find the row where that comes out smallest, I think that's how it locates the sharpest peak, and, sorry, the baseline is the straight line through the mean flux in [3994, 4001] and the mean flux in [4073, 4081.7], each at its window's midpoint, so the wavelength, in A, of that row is 4016.86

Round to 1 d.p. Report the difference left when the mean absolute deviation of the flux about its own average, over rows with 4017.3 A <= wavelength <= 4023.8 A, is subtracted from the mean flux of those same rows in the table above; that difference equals 21.0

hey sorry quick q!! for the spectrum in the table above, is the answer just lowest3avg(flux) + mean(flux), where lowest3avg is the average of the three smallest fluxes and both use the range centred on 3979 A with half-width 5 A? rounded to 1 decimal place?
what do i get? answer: 38.7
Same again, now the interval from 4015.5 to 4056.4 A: 39.1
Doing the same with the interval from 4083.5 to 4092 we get 47.1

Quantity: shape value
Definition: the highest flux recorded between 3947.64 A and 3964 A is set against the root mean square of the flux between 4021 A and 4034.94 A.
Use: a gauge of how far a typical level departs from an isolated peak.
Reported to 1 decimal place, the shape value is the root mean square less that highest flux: -3.0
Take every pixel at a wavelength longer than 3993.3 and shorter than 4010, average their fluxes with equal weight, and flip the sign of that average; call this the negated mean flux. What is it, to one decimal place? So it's -21.4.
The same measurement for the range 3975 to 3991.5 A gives -21.9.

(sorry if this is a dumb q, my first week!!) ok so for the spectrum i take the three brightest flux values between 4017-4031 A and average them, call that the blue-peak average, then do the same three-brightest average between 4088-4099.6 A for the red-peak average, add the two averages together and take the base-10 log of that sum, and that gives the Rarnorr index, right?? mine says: 1.72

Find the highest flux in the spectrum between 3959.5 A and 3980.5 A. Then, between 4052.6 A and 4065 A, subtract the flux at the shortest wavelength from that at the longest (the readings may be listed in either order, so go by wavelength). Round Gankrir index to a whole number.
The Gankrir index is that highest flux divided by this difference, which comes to 21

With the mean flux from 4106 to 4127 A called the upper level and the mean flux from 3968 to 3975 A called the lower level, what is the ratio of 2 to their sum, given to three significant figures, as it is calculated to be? 0.0397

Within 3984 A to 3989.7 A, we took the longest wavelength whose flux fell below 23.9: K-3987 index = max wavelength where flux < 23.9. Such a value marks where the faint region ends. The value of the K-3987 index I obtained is 3989.21 A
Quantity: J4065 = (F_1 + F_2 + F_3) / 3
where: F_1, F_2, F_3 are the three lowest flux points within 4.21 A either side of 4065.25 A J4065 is 22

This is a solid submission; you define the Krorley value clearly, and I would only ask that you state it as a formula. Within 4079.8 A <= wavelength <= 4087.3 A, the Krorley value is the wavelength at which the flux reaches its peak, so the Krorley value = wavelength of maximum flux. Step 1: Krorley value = 4084.01 A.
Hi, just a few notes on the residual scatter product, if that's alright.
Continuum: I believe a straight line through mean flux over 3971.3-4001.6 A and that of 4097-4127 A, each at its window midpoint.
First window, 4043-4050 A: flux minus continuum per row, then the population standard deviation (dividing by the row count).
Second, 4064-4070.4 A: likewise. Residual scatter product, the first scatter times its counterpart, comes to 3.8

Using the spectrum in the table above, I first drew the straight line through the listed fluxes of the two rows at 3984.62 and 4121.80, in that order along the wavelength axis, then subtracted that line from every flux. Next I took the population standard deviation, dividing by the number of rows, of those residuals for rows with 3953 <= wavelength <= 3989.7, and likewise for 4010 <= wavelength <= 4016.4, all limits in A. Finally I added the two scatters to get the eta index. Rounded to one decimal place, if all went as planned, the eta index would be 5.6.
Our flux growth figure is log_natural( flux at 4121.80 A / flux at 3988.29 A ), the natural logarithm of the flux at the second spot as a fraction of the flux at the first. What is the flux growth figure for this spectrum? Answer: 0.3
